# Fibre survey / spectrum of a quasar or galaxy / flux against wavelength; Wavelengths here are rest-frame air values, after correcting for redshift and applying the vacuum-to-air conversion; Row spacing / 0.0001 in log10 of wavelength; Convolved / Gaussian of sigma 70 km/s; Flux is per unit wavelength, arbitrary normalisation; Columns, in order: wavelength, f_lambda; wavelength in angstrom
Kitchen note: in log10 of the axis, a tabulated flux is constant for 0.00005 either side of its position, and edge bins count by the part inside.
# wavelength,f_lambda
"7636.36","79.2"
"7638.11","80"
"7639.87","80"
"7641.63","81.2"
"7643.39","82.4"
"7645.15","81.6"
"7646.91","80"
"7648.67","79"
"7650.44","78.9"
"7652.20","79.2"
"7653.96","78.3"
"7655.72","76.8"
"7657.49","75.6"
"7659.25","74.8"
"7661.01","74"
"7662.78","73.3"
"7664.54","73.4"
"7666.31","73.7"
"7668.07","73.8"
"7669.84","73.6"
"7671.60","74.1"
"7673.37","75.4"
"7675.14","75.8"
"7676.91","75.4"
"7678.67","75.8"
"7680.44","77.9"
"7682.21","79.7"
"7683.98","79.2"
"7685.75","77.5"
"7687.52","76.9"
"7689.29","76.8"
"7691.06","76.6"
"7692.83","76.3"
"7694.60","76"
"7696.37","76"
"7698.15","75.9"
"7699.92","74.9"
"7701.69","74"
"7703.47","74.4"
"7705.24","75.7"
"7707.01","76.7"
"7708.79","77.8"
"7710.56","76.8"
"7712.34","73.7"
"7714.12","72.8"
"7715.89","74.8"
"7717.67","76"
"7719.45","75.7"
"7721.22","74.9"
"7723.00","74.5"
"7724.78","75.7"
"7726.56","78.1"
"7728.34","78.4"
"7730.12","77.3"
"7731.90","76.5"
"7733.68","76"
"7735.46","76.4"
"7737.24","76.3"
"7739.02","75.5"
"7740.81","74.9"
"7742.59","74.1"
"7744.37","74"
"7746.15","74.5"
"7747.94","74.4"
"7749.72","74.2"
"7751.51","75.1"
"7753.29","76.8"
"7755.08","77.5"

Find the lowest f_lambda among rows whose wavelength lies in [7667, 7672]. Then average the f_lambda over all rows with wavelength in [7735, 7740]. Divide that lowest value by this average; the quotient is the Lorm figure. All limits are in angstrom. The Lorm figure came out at 0.97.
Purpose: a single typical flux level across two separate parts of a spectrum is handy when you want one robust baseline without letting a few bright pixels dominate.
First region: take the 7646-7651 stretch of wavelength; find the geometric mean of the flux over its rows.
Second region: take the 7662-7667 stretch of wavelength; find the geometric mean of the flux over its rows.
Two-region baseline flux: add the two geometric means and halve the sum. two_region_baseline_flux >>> 76.4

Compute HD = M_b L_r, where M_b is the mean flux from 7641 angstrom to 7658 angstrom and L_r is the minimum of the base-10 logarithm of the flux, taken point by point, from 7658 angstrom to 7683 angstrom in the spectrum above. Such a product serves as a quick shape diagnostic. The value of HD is 147.9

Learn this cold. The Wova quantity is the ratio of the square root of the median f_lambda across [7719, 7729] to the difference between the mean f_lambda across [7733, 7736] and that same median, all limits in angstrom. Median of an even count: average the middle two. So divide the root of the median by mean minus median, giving 17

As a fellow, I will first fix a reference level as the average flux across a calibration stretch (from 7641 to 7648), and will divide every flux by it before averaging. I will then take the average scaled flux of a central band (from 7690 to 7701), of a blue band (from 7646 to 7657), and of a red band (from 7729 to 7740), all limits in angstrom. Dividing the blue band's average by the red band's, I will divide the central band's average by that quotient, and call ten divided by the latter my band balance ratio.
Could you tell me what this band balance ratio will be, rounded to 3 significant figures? 11.0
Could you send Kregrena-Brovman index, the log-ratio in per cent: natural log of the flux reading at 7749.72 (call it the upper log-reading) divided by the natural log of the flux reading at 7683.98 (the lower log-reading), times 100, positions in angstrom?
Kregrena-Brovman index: 98.5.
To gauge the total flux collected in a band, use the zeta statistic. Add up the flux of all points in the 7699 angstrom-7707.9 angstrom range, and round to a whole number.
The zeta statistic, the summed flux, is 376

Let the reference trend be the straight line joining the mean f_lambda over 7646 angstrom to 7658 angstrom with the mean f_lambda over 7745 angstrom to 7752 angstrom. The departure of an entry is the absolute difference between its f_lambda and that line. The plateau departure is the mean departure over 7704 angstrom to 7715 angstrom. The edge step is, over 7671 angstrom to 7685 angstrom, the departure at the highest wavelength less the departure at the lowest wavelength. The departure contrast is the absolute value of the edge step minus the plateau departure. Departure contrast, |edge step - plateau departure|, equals 2.7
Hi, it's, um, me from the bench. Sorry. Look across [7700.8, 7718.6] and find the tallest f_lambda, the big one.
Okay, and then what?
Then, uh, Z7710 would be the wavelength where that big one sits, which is 7708.79 angstrom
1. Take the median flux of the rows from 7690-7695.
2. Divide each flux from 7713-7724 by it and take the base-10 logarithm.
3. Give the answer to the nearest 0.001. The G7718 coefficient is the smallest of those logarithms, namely -0.020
